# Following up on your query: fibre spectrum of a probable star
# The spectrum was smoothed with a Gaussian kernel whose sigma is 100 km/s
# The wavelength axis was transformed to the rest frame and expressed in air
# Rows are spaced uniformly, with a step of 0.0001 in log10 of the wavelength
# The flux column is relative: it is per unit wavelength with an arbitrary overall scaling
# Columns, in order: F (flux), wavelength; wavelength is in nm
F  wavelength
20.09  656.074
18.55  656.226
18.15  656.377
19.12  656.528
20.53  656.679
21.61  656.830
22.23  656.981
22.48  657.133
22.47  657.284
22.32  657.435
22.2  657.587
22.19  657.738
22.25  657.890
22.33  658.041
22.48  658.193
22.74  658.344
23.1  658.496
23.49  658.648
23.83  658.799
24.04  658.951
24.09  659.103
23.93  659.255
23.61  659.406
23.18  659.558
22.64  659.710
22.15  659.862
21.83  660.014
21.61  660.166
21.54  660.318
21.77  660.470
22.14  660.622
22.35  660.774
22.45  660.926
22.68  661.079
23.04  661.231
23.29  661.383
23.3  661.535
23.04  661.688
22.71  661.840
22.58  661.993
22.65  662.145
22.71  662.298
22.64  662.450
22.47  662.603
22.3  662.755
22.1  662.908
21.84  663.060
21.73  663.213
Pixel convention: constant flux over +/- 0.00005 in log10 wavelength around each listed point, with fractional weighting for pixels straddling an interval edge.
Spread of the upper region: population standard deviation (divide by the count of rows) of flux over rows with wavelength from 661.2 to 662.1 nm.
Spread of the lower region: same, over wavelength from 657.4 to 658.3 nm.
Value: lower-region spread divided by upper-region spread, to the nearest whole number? 0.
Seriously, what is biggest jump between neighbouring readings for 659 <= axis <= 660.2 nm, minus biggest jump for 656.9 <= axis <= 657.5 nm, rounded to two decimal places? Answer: 0.29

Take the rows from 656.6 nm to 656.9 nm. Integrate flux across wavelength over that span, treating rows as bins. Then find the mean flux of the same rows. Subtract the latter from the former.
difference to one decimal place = -14.7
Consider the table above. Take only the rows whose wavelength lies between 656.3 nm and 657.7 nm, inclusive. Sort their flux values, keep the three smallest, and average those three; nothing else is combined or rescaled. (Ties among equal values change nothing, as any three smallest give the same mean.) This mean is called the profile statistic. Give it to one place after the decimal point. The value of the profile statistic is 19.3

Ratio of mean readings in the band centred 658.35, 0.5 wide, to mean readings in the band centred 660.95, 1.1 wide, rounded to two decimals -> 1.01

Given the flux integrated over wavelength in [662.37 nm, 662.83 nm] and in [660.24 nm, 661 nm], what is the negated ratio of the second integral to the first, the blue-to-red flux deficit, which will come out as -1.6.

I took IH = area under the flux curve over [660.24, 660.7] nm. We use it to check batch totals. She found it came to 10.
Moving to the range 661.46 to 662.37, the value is 21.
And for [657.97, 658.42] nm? 10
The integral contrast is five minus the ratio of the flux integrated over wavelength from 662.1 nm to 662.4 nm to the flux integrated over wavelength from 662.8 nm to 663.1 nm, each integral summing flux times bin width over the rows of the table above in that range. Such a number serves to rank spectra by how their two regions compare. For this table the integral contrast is 3.97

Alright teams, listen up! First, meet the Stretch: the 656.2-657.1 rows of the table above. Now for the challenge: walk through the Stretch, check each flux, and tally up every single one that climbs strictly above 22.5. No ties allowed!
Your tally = 0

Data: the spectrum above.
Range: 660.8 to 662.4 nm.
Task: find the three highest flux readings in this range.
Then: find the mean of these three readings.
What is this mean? 23.2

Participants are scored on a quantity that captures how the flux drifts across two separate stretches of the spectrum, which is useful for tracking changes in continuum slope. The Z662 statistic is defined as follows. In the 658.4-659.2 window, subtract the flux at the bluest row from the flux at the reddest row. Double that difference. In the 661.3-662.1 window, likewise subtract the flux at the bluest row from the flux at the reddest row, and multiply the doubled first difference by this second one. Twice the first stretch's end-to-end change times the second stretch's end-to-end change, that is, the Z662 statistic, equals -1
